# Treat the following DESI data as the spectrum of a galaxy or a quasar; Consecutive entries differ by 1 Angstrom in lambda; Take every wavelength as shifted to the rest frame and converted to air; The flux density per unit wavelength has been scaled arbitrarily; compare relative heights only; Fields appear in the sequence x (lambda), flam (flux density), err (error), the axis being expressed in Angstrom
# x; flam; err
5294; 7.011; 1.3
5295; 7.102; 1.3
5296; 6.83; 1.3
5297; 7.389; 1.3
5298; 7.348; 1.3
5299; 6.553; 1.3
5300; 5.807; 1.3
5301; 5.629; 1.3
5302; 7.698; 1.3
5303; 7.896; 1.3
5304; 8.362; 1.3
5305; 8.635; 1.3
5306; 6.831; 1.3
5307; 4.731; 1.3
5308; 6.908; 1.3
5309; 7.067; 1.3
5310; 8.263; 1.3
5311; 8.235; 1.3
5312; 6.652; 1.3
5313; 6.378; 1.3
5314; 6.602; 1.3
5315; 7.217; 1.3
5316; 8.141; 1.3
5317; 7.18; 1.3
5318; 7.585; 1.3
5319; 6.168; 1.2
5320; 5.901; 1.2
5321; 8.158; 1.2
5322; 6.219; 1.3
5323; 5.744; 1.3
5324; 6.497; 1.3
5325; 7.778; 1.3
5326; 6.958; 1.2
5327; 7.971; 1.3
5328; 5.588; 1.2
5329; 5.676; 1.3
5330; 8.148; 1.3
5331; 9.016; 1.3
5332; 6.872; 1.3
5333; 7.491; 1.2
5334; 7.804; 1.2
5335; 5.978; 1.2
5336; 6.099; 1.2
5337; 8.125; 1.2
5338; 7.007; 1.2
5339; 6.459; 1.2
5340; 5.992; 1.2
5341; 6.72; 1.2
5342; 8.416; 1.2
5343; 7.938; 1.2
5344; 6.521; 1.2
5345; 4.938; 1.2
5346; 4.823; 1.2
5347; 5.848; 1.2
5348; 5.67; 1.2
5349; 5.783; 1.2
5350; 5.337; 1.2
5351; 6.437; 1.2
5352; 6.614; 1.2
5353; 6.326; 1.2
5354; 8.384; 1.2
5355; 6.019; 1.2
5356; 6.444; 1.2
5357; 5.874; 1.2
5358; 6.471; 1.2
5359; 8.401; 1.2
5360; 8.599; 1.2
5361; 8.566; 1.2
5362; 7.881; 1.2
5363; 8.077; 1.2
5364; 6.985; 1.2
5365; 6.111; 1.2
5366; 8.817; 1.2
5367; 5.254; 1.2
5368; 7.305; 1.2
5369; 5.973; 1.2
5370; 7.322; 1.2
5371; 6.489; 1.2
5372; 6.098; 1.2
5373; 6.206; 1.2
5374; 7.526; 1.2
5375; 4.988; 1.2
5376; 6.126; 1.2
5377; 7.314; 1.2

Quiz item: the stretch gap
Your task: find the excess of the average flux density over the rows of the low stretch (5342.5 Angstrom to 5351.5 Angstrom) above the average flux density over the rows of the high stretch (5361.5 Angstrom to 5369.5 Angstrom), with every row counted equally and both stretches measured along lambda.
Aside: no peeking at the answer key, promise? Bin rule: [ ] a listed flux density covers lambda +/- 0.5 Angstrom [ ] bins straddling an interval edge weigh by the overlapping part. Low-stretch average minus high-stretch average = -1.13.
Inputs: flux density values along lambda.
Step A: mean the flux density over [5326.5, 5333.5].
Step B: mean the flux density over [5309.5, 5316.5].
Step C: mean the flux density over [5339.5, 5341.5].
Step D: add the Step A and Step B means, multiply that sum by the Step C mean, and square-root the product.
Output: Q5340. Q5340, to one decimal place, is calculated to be 9.6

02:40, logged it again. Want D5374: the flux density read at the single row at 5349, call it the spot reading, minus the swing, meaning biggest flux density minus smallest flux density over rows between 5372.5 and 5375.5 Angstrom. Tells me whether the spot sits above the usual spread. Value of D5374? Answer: 3.2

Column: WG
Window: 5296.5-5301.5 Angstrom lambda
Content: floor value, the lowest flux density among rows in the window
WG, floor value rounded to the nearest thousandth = 5.629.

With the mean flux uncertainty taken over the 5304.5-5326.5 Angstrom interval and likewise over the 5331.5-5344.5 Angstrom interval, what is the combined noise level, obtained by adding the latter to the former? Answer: 2.49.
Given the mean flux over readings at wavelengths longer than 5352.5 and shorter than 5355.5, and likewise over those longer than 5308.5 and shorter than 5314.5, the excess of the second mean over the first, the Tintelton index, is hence 0.29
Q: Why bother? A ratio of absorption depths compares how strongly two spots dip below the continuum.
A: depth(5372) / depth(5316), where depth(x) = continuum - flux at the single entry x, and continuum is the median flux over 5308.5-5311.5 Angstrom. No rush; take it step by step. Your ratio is 22.7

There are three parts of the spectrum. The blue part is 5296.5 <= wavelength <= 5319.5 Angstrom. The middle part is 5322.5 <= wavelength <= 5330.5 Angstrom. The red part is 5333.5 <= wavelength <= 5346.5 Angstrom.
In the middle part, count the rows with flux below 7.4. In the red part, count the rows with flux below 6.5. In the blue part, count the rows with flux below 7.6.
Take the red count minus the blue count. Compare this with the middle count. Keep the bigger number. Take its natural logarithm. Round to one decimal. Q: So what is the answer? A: 1.6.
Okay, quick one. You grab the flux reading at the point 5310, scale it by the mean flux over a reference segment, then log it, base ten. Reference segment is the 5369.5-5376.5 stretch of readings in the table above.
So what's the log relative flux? 0.11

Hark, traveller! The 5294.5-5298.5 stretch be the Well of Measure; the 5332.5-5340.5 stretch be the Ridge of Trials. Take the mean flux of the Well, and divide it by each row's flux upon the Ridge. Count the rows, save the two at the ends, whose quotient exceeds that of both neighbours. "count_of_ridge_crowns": 1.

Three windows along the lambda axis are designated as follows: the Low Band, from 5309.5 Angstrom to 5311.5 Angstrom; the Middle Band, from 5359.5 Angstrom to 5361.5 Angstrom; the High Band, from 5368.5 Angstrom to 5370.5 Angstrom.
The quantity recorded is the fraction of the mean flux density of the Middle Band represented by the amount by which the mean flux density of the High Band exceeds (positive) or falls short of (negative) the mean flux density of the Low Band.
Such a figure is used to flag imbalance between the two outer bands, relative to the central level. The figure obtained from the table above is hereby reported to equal -0.19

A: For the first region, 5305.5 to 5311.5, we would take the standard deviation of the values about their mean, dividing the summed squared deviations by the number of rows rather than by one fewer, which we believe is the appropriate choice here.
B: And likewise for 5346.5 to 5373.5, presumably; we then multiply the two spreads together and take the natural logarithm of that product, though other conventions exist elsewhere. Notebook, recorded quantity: 0.23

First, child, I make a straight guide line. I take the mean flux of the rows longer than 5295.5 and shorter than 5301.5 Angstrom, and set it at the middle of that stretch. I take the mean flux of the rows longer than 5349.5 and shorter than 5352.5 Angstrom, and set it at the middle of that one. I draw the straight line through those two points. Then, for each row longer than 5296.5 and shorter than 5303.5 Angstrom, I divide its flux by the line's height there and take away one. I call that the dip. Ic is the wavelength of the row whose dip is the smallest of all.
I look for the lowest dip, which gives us 5301 Angstrom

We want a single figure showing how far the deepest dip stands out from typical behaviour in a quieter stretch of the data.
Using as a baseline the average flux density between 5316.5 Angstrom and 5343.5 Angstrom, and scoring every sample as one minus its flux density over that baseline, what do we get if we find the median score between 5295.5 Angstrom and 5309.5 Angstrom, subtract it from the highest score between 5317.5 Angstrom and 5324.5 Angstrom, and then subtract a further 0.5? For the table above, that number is -0.323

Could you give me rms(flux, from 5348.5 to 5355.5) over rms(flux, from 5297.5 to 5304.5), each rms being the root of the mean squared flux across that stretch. 0.91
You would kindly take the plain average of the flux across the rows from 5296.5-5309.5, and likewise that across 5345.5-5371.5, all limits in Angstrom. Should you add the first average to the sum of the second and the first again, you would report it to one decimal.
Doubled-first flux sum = 20.7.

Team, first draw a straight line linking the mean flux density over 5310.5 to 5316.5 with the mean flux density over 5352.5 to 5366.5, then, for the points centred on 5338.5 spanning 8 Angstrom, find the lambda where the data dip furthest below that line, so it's 5340 Angstrom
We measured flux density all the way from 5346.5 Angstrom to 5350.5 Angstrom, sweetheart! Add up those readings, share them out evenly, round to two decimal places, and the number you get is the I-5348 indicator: 5.66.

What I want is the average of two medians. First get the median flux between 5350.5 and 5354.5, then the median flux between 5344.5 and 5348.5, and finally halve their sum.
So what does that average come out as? 5.91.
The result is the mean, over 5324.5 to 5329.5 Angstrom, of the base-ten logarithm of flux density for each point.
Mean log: 0.83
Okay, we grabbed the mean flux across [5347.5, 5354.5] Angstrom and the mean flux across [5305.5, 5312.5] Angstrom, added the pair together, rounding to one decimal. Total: 13.3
